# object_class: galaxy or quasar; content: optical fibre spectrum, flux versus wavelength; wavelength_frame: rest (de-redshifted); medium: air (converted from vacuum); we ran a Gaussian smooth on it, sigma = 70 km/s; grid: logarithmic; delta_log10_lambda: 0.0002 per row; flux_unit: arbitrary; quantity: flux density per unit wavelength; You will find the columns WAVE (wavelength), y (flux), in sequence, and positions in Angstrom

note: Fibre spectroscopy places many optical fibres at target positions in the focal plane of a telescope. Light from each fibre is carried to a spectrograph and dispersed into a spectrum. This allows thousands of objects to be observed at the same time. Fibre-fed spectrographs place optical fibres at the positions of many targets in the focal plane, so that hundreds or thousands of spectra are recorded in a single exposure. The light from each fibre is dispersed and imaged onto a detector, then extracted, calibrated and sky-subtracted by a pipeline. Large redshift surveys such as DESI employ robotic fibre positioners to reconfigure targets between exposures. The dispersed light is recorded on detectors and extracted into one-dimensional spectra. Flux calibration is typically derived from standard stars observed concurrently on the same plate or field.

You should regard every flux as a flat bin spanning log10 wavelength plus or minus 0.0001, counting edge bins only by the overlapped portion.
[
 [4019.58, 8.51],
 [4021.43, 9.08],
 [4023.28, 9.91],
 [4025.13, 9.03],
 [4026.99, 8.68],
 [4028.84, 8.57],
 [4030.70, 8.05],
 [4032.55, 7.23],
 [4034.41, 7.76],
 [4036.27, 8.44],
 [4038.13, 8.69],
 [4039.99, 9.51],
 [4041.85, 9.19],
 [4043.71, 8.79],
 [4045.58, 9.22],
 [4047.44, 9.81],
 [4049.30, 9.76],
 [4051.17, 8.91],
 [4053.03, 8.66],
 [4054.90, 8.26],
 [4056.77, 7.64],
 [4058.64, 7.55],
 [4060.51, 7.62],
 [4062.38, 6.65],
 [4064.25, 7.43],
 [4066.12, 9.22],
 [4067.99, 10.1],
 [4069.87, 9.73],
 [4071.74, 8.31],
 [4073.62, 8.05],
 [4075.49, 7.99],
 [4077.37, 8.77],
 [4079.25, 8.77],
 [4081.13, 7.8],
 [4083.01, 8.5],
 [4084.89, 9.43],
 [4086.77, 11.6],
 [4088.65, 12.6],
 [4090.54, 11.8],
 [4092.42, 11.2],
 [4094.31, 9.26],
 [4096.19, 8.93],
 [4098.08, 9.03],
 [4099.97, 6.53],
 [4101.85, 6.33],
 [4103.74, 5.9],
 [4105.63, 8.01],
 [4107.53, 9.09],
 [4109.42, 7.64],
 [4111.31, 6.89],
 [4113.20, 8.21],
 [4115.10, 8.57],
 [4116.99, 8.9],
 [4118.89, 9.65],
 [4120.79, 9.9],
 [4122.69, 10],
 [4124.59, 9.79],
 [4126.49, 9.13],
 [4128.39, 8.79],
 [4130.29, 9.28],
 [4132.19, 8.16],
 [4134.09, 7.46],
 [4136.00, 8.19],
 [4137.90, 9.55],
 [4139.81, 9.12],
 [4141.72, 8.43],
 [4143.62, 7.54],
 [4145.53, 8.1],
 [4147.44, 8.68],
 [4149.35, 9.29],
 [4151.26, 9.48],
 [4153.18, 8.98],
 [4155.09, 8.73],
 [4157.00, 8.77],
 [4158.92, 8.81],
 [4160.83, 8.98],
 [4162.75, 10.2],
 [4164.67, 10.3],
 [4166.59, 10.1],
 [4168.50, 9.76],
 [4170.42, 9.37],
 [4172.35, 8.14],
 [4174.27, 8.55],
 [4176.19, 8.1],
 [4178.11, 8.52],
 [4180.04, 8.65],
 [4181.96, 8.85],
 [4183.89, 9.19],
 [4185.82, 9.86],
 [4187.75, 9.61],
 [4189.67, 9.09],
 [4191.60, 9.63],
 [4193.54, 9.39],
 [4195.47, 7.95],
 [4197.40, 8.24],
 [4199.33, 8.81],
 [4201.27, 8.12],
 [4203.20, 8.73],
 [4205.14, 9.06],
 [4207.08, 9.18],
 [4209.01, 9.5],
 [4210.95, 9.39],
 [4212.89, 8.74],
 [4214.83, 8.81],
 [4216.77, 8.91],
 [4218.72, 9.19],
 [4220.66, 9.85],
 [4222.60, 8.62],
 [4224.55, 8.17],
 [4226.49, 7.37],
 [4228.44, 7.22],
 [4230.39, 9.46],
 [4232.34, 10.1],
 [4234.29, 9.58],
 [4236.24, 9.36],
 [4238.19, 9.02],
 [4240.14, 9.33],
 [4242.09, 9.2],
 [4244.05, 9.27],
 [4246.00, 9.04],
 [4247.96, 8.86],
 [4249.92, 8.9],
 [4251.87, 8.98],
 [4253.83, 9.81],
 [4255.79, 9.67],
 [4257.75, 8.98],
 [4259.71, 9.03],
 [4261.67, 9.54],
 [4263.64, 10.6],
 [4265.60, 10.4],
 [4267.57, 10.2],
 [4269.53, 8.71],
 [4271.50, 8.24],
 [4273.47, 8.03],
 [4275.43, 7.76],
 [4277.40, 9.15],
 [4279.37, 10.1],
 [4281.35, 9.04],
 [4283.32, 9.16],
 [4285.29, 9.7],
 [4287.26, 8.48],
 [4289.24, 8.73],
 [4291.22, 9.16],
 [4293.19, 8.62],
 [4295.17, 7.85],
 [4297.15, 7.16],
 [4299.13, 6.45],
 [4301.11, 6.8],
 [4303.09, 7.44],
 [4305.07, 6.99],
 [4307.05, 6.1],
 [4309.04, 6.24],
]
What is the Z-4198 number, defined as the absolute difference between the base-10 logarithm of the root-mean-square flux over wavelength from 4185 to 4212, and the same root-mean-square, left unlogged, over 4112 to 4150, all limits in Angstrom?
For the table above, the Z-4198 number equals 7.91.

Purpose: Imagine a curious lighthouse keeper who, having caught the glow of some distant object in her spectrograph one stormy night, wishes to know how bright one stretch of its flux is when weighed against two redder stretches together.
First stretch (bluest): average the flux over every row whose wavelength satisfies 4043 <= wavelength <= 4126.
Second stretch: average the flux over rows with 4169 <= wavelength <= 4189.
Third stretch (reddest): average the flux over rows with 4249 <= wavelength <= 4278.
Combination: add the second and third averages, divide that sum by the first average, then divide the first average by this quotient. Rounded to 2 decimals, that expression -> 4.27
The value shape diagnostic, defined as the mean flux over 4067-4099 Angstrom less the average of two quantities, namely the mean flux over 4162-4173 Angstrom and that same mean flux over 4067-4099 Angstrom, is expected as -0.1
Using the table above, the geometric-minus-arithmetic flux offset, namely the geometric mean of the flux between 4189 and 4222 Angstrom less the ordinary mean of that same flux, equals -0.01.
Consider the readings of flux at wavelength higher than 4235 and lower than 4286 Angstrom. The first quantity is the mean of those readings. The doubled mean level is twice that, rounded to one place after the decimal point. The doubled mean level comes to 18.5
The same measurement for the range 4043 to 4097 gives 18.1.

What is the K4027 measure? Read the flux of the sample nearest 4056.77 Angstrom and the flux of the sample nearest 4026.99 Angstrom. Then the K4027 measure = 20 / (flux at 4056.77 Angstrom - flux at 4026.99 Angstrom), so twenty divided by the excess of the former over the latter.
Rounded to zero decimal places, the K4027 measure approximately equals -19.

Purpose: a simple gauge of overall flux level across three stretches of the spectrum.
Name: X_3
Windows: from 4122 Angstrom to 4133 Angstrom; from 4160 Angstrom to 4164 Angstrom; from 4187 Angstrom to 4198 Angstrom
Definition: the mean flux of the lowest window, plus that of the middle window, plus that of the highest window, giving 27.8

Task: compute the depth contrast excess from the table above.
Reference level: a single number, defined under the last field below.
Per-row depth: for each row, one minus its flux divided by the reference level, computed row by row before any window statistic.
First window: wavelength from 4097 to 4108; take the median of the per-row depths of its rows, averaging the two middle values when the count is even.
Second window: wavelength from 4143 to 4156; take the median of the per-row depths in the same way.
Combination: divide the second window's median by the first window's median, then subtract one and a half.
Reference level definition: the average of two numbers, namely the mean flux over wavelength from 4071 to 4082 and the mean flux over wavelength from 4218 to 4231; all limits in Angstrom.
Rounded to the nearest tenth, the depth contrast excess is -1.8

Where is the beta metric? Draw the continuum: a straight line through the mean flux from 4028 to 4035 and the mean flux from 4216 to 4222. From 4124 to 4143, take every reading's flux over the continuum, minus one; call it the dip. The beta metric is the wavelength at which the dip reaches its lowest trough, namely 4134.09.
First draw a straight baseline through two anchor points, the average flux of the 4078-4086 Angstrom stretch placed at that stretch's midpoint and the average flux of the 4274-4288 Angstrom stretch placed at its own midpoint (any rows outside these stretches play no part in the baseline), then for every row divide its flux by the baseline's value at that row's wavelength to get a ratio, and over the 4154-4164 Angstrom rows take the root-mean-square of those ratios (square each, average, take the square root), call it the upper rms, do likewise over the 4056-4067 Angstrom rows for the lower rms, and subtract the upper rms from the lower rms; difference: -0.14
